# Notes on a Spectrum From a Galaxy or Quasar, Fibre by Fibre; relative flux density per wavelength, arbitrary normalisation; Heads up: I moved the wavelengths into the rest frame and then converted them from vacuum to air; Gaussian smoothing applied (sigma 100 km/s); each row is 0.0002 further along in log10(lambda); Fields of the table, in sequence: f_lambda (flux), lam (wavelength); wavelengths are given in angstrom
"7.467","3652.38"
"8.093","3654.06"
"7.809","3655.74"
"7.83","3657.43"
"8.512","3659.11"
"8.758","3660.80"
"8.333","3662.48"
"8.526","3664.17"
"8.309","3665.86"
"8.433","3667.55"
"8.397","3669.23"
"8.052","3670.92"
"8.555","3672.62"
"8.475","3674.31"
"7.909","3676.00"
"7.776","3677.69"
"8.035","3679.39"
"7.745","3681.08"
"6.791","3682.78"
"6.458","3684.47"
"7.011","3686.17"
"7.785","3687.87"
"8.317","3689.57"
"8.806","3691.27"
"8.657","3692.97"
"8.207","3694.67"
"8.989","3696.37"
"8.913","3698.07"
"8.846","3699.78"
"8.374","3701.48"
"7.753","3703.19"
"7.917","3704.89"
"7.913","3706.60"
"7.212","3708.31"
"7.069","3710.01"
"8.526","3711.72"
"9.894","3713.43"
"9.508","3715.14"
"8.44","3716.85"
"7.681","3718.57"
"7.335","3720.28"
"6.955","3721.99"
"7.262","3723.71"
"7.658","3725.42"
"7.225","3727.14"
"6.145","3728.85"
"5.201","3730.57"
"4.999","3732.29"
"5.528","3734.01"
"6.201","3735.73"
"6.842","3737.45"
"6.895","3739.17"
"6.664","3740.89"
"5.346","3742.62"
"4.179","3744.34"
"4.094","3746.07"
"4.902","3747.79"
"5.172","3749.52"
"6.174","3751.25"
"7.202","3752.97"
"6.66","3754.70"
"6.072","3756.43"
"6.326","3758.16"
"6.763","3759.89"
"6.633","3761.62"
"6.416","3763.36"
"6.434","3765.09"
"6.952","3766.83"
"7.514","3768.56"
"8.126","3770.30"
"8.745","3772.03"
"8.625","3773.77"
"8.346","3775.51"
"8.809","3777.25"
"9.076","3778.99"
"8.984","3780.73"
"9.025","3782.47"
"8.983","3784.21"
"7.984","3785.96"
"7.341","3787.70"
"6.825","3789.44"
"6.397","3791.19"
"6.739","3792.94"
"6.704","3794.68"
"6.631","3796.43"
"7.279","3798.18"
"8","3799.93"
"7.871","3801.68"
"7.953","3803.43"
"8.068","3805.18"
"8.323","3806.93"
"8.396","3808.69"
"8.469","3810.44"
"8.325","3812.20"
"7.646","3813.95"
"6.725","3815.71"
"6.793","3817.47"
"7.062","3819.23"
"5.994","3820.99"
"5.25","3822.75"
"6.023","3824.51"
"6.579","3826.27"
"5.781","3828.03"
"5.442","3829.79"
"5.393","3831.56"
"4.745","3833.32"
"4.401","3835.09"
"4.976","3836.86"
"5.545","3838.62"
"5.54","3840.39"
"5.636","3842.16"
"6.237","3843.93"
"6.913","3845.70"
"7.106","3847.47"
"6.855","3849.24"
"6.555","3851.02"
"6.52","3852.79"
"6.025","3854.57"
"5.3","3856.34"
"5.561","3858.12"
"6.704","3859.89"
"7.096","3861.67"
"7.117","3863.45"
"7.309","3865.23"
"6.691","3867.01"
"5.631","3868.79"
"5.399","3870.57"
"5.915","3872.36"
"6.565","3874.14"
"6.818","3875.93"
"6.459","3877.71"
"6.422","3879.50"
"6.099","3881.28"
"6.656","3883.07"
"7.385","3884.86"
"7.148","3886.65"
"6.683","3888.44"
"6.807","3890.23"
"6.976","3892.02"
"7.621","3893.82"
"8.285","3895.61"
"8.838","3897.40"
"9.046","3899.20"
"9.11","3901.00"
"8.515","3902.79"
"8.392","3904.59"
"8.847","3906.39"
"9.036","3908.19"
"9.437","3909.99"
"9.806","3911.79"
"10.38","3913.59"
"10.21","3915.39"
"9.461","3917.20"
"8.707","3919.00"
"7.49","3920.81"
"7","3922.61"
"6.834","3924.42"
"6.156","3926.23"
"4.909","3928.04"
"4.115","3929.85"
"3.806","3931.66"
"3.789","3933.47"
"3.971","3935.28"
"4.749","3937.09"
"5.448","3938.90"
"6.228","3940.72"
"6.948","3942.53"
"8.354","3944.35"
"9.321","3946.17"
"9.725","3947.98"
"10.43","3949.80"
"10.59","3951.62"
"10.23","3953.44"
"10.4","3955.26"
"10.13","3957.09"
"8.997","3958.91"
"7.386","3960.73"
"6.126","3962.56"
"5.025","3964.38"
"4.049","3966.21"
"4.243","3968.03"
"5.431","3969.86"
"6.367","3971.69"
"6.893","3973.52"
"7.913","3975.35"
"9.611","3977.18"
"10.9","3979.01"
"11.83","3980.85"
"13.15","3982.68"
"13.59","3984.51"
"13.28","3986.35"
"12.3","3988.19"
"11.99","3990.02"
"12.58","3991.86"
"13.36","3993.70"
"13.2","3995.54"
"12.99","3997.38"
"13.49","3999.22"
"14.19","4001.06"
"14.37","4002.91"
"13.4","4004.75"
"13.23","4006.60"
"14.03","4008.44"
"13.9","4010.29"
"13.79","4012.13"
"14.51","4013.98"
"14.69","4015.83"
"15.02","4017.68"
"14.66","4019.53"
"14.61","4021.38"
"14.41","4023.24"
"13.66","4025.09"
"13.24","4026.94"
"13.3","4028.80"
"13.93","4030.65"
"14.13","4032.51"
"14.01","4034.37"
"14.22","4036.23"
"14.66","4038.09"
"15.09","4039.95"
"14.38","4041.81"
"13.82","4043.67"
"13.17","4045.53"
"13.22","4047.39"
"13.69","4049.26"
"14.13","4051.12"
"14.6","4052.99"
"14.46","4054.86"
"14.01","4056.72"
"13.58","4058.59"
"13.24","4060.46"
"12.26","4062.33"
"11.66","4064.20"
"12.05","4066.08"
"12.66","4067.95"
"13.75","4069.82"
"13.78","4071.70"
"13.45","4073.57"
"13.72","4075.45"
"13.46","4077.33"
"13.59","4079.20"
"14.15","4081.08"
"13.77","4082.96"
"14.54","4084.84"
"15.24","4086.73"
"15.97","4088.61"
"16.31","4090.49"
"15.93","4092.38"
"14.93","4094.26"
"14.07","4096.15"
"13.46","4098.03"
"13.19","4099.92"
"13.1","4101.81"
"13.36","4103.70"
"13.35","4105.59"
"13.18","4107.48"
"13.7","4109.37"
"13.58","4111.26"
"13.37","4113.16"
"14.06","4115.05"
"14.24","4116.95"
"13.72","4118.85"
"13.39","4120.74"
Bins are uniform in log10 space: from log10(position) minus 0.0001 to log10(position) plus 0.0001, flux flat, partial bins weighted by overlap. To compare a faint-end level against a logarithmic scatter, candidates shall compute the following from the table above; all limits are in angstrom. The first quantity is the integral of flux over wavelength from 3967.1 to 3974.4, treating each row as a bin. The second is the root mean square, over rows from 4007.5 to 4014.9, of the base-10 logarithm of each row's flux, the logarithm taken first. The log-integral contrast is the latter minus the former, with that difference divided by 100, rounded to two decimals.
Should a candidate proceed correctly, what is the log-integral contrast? -0.41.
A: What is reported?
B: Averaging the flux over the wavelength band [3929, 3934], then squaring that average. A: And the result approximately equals 15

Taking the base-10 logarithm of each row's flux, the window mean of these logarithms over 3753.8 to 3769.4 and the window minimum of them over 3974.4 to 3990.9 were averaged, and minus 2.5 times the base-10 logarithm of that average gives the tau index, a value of 0.16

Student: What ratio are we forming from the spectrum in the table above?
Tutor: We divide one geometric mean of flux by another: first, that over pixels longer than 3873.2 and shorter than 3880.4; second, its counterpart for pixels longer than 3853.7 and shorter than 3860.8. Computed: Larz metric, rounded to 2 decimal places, 1.12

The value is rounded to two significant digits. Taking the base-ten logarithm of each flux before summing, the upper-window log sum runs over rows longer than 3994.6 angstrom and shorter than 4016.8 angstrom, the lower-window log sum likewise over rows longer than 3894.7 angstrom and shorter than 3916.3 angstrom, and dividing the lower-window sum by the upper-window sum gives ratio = 0.84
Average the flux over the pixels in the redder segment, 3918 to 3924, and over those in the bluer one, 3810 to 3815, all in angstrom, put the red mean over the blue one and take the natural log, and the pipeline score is -0.05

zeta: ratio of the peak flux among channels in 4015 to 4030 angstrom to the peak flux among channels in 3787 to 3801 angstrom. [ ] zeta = 1.9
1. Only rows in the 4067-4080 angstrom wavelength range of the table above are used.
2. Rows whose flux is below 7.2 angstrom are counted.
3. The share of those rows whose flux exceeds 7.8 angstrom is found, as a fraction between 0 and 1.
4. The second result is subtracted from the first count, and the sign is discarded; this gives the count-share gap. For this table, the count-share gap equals 1.0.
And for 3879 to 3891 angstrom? 6.0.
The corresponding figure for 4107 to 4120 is 1.0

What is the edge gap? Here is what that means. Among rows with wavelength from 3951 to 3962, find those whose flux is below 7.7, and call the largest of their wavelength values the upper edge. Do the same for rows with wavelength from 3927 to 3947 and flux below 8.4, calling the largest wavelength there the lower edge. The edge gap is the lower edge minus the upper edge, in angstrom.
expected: -16.4 angstrom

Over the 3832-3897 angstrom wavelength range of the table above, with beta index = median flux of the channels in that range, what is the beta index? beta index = 6.6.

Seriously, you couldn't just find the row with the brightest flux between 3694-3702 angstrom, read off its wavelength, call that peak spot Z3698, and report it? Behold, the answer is 3696.37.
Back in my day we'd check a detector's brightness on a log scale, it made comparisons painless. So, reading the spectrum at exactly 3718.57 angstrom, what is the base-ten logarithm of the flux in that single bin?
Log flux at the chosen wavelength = 0.885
